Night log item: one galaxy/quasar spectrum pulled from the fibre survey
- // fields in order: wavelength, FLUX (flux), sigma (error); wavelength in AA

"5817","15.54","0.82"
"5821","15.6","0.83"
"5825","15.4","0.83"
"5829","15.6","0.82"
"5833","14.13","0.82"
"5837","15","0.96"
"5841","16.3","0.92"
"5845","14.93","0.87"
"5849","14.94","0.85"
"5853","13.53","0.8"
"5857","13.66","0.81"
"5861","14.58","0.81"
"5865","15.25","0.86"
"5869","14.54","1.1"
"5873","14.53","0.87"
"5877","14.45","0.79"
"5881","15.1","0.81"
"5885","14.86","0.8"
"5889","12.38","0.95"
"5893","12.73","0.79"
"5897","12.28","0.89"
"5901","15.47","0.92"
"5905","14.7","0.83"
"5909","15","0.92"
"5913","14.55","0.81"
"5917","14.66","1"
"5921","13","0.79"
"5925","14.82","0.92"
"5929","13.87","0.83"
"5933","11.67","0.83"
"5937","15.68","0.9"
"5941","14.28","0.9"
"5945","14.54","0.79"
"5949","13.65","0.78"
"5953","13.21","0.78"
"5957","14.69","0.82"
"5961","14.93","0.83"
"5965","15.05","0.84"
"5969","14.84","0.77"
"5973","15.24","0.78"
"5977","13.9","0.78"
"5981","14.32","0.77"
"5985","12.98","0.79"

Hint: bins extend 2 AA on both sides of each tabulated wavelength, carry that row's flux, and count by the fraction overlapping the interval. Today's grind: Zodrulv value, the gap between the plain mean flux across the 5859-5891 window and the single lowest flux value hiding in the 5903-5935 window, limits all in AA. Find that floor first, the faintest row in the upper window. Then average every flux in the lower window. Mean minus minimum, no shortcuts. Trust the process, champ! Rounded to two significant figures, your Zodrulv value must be 2.8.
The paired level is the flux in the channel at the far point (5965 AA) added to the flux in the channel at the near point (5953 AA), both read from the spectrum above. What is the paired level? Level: 28.3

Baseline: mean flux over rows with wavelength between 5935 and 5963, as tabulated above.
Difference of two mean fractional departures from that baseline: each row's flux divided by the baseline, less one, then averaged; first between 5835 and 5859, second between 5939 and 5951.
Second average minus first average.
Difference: -0.040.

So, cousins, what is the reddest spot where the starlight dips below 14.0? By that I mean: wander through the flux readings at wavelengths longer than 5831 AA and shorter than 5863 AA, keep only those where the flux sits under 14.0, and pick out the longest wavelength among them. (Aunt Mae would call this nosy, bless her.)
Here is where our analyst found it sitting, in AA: 5857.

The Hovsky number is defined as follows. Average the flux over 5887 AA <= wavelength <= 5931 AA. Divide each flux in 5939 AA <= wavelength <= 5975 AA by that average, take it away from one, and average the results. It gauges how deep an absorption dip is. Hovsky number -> -0.039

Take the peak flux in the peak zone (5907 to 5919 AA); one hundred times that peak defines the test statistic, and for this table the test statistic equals 1500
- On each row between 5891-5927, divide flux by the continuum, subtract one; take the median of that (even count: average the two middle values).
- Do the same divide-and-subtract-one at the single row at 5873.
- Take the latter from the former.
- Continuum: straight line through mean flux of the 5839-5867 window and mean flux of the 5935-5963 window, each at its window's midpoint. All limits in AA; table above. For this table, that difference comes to 0.019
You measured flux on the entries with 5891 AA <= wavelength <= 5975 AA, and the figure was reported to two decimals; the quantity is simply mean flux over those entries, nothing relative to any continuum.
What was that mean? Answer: 14.23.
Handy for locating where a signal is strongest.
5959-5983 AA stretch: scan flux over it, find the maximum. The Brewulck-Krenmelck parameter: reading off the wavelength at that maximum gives 5973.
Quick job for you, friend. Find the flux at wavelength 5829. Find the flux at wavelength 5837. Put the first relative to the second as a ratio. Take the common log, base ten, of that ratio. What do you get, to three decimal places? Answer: 0.017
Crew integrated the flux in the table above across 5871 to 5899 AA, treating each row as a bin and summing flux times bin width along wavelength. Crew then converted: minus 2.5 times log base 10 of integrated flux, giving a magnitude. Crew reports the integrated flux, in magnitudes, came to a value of -6.5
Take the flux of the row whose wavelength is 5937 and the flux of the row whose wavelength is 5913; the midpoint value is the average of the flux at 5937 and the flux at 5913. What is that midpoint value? 15.1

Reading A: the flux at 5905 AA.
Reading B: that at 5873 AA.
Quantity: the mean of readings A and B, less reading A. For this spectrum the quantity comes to -0.1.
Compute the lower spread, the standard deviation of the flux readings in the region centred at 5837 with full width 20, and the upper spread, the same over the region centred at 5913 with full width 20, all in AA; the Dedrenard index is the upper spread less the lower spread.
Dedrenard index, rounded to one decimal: 0.0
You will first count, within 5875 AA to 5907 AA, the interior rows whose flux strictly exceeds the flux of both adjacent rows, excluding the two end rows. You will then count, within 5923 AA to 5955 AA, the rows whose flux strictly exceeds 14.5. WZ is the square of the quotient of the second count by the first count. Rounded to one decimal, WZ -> 1.0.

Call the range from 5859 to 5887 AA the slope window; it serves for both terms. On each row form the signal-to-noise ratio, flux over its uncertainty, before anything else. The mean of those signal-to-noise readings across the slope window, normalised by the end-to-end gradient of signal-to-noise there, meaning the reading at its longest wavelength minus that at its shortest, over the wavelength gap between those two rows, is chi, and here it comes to 722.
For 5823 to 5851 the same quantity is -431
